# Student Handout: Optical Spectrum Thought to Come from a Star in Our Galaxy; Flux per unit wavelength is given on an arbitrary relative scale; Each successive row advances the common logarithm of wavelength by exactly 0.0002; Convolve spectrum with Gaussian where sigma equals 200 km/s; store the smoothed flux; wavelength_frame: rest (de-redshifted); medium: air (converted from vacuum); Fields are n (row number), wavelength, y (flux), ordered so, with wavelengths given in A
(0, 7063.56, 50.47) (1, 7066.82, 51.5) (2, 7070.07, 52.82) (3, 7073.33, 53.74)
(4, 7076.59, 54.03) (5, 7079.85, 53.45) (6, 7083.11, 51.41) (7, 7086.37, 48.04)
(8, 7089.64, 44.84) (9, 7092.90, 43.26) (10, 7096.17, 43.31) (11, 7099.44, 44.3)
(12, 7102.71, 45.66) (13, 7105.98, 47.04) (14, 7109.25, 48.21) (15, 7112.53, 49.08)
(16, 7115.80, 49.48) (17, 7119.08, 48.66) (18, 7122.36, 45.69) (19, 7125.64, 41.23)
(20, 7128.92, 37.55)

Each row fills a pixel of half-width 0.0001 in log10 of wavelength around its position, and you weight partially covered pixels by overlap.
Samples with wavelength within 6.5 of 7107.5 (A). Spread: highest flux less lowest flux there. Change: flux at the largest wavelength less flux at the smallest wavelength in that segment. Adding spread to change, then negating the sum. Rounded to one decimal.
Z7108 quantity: -6.8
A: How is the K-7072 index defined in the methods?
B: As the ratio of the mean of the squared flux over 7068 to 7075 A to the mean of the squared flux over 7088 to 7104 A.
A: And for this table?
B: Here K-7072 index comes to 1.4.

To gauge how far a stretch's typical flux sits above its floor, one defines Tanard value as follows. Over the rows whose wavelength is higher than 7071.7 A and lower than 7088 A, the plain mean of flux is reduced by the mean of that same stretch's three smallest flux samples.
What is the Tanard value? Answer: 1.17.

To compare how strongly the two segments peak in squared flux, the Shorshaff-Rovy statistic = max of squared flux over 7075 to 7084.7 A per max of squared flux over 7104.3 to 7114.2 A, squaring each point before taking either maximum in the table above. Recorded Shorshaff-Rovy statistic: 1.21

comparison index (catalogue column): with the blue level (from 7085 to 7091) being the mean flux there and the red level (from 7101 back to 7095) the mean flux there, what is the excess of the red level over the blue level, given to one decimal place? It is -2.6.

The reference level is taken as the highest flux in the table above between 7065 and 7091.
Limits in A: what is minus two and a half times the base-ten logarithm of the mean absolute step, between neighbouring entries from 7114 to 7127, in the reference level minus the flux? -1.1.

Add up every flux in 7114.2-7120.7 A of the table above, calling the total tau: 98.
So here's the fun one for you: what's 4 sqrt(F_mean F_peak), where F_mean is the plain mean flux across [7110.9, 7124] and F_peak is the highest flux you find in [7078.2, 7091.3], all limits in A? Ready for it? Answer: 203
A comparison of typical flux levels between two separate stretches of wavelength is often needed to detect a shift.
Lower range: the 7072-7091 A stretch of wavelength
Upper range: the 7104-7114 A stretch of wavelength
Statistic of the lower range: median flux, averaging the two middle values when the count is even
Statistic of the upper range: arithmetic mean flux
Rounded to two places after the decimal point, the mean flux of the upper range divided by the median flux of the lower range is 0.92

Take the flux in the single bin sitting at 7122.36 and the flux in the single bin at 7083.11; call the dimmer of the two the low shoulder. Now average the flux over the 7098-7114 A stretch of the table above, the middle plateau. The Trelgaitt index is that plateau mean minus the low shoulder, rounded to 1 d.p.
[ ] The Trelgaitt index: 1.2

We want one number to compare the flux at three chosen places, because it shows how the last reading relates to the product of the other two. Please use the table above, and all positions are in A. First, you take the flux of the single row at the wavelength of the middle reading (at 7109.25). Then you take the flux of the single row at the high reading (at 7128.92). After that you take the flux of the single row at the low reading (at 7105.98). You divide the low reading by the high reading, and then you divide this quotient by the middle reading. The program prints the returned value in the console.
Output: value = 0.026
